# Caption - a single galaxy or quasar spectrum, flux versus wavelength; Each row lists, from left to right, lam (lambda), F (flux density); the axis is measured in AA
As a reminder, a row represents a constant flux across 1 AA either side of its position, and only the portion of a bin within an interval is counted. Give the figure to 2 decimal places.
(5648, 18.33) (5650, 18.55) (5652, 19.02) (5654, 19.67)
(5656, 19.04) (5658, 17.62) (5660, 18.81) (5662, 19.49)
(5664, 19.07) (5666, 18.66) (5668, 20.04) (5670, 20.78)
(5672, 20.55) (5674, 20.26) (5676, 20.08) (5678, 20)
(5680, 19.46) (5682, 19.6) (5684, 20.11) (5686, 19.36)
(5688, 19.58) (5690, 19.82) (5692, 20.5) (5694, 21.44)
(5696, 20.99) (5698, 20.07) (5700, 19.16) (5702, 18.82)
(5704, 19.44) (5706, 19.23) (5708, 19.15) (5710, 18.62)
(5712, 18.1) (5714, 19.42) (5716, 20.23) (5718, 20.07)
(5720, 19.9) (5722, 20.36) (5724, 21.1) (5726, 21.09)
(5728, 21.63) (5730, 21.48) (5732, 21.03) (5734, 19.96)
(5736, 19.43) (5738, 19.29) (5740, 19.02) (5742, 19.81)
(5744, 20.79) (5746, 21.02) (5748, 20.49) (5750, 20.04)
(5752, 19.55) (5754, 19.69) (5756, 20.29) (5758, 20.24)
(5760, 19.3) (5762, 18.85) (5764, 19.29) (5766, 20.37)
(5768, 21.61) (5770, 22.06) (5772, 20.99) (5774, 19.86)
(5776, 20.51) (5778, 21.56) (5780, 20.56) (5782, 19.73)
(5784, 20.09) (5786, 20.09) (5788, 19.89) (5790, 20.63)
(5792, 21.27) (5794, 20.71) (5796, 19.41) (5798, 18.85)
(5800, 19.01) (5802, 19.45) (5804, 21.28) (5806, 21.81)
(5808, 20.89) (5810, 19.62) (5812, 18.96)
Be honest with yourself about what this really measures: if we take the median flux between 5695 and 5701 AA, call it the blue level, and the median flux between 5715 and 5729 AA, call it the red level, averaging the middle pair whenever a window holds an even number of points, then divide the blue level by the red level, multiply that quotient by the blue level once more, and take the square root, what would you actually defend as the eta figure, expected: 4.45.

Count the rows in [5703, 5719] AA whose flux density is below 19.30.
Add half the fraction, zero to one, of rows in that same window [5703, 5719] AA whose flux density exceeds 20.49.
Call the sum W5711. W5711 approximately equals 4.0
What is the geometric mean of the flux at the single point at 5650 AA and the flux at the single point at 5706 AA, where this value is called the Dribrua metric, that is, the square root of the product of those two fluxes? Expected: 18.9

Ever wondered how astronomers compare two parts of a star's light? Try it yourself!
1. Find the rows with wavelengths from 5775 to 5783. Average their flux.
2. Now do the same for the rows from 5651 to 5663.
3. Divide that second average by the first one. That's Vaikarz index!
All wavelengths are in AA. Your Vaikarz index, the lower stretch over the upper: 0.92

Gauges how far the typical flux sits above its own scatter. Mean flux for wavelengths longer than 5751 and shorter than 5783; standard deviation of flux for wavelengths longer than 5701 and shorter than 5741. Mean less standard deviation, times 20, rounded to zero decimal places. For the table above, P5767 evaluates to 386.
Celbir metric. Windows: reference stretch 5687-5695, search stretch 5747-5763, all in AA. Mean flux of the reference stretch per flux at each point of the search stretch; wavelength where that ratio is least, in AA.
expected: 5748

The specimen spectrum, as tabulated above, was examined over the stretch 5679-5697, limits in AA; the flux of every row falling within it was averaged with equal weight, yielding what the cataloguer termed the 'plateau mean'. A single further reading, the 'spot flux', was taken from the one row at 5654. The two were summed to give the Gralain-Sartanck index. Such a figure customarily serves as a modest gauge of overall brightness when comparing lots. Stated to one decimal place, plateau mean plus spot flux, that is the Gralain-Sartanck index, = 39.8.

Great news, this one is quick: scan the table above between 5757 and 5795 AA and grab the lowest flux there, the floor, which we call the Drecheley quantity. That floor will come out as 18.85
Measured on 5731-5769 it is 18.85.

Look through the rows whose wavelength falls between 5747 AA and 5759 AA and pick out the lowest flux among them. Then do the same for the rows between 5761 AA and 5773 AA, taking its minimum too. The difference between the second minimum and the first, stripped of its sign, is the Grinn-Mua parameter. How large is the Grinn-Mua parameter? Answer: 0.70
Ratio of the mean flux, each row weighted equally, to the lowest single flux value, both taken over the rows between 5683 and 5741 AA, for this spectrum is 1.10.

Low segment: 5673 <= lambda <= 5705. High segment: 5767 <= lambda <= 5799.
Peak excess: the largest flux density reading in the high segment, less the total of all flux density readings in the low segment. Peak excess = -297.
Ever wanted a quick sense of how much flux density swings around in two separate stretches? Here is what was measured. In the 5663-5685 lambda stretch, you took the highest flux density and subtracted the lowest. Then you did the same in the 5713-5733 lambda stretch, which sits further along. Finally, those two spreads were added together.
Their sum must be 4.33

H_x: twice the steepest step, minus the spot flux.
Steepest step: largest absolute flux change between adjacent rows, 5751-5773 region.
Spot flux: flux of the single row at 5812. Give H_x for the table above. -16.5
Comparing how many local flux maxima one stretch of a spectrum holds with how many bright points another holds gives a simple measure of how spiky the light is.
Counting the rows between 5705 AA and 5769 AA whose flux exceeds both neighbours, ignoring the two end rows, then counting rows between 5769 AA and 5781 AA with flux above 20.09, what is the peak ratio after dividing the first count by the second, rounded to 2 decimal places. 1.00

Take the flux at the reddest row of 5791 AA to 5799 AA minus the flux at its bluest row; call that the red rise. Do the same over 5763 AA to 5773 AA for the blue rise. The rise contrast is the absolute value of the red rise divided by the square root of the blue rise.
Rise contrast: 1.9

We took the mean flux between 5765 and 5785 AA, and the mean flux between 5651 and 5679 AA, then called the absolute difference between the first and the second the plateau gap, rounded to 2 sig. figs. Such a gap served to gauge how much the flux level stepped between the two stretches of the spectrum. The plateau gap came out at 1.2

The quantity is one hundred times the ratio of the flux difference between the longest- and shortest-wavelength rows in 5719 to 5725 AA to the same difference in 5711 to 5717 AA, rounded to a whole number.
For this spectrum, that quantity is 56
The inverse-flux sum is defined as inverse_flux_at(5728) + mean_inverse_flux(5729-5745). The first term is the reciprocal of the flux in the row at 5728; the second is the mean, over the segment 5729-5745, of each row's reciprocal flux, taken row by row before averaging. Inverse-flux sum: 0.096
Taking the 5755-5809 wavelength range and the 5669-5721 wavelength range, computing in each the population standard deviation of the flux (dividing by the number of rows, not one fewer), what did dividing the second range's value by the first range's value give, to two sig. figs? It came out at 0.81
